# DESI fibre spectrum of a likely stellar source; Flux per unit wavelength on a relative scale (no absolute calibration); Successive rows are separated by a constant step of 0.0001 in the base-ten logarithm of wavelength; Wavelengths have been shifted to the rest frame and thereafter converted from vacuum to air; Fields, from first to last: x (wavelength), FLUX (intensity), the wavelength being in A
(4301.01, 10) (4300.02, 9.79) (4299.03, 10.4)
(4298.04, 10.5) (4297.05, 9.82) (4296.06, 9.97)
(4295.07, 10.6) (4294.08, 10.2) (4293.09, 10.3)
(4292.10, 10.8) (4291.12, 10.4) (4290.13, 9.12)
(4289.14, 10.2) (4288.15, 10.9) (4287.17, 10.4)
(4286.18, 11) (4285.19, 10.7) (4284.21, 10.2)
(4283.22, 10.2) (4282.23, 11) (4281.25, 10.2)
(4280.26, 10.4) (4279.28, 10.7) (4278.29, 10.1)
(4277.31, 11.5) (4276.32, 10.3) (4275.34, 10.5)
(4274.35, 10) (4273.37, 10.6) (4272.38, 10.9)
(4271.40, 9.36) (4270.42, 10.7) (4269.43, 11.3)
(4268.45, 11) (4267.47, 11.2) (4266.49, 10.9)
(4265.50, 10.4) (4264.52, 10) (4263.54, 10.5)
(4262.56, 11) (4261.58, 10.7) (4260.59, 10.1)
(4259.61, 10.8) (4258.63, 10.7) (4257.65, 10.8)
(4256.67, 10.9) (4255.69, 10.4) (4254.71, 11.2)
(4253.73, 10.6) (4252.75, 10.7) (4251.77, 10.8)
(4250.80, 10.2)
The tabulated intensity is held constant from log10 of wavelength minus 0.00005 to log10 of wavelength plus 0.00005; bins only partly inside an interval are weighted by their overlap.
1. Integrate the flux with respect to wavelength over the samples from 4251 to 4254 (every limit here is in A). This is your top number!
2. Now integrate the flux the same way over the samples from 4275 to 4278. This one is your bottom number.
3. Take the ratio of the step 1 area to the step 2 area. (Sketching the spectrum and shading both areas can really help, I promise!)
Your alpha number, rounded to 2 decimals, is 0.99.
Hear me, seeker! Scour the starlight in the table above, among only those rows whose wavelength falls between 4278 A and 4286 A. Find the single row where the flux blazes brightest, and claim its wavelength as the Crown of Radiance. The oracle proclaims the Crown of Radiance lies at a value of 4282.23 A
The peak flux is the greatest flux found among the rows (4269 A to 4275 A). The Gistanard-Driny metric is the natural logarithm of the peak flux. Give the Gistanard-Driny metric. 2.42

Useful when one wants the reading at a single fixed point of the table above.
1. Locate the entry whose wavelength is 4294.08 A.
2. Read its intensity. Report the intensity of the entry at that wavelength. 10.2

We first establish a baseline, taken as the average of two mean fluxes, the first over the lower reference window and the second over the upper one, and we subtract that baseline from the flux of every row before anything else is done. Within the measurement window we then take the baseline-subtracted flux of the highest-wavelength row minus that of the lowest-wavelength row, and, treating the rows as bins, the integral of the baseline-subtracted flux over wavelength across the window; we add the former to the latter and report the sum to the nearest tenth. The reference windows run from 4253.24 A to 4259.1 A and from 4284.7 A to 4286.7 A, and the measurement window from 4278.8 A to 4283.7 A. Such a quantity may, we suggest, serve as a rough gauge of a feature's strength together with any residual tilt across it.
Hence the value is -2.0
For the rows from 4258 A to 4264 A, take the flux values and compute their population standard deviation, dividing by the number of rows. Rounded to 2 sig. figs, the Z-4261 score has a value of 0.28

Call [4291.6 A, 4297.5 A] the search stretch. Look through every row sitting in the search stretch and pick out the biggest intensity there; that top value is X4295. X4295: 10.8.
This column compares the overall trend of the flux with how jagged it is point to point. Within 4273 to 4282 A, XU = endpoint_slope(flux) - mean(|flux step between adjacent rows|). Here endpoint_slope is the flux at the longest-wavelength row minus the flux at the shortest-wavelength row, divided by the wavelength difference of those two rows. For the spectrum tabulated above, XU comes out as -0.68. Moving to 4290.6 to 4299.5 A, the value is -0.37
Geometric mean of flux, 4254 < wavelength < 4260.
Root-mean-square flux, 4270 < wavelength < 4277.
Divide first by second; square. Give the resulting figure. 1.09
